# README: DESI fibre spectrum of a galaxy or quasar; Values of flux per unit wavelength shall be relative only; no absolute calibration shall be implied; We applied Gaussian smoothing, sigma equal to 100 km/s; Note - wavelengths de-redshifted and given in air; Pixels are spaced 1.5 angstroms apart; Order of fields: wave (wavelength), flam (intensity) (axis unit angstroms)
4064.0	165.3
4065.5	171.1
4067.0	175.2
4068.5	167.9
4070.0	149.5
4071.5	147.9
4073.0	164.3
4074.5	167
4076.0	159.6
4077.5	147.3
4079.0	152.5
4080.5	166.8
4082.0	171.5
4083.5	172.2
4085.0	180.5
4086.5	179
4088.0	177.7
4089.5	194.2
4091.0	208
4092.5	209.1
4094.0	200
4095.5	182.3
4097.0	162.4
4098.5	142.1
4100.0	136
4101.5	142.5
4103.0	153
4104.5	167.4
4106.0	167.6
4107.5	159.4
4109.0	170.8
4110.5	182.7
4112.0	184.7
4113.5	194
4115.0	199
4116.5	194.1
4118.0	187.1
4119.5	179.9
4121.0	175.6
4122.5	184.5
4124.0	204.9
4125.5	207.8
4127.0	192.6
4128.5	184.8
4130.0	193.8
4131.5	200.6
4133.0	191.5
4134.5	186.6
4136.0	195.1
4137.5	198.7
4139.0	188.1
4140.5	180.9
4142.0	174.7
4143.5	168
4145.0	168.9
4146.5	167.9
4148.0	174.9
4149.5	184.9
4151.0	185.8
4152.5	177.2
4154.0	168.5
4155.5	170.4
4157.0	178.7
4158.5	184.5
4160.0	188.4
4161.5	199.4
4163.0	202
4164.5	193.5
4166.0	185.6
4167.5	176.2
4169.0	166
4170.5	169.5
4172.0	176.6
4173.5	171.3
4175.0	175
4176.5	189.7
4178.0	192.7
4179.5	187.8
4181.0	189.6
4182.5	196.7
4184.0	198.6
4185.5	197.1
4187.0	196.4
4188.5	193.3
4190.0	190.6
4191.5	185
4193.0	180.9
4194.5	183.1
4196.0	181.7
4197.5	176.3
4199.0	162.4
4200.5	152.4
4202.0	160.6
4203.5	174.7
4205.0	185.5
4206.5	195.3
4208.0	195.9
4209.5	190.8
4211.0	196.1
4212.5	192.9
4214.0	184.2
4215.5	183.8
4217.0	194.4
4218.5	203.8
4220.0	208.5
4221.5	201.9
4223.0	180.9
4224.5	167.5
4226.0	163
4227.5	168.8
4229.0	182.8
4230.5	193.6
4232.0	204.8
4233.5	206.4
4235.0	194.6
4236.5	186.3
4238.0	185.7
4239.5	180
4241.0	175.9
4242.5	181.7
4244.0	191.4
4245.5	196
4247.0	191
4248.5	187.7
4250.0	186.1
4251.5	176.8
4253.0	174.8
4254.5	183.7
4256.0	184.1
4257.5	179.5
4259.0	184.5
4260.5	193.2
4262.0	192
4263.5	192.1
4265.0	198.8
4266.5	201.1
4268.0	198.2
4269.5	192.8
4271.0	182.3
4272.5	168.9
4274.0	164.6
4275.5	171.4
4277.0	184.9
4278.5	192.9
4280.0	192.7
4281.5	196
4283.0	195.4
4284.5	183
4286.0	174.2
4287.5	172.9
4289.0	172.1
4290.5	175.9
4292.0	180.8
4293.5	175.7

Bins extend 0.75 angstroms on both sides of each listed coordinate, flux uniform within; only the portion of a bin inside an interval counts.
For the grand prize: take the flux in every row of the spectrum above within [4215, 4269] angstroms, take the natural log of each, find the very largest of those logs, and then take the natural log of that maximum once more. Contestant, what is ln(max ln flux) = 1.675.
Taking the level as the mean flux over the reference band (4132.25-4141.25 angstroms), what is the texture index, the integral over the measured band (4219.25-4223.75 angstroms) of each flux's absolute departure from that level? 59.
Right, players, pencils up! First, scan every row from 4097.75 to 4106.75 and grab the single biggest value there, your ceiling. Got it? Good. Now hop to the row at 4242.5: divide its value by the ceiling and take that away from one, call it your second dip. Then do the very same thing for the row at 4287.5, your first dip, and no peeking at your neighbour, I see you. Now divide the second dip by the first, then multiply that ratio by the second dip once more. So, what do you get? -0.22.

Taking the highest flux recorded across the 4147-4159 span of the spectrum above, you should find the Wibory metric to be 185.8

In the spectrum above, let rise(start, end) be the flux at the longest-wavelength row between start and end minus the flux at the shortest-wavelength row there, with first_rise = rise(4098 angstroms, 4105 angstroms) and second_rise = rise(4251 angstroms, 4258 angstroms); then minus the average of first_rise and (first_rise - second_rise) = -24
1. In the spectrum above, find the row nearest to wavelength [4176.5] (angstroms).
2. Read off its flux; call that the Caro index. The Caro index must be 189.7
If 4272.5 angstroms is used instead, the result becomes 168.9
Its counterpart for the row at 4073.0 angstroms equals 164.3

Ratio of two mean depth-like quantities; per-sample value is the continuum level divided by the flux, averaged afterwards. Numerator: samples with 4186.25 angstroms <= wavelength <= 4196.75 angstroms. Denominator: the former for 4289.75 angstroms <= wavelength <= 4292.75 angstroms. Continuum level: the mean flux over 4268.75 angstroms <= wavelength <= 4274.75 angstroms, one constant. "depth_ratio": 0.95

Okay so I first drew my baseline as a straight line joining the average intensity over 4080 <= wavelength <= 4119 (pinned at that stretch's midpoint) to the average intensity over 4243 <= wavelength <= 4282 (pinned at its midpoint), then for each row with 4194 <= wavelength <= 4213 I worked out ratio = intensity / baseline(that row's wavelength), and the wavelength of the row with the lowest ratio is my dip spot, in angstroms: 4200.5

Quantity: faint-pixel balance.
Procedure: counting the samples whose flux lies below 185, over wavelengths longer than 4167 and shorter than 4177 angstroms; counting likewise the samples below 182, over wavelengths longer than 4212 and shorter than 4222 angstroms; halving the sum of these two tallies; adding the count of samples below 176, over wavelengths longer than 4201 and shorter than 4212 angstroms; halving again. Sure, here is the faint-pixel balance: 2.50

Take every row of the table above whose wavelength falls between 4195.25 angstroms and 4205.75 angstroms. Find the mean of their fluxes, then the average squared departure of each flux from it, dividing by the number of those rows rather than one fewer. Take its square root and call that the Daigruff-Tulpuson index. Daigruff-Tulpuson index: 11.3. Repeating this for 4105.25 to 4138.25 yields 11.8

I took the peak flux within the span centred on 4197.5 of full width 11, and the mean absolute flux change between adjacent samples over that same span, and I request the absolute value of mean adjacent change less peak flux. 176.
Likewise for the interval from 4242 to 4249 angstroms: 190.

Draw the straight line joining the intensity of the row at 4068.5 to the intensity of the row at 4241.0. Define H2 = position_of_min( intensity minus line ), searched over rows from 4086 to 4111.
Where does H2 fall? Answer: 4100.0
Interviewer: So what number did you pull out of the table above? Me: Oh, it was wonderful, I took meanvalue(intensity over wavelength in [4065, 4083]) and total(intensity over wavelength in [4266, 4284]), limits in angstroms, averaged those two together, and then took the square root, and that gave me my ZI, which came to 34.7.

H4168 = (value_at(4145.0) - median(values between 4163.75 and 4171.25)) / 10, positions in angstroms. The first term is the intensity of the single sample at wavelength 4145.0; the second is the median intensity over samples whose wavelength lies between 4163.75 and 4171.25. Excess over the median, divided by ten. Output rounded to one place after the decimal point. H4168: -0.7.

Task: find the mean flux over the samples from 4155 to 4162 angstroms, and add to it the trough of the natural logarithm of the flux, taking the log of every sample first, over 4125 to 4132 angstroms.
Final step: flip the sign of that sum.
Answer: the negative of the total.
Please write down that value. -189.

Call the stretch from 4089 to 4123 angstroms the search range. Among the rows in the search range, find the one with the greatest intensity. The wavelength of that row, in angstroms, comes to 4092.5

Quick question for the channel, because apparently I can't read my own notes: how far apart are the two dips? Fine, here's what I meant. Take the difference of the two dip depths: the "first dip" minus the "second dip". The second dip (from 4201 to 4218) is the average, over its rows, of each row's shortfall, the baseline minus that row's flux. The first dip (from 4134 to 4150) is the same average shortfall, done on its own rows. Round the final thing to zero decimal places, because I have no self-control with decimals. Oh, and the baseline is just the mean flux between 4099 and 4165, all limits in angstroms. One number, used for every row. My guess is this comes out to 6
